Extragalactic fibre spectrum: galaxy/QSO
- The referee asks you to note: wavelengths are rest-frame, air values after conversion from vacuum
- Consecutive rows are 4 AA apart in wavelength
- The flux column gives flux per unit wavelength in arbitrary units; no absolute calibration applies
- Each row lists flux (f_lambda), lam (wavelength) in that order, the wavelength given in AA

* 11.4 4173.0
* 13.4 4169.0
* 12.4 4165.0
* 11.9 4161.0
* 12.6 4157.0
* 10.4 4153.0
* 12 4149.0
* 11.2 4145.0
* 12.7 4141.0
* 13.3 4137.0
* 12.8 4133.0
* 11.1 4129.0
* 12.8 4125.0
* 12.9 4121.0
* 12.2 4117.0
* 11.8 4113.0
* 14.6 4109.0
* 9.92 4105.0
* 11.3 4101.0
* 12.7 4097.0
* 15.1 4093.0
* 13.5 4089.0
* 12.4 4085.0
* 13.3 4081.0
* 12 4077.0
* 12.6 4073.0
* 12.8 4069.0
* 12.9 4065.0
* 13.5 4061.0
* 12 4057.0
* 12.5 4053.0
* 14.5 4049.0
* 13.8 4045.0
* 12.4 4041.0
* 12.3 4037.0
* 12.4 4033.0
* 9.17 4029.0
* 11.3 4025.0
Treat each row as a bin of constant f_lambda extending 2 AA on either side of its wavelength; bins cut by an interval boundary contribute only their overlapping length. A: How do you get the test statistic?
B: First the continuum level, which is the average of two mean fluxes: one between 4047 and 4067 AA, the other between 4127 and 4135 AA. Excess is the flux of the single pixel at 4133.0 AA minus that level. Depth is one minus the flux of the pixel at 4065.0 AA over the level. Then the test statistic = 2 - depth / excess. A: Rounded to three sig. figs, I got 2.11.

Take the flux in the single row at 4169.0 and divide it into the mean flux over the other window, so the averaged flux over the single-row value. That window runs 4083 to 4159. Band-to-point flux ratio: 0.92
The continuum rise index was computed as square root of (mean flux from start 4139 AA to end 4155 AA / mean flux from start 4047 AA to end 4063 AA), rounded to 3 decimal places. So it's 0.939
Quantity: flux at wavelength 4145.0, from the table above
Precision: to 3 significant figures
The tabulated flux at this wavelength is 11.2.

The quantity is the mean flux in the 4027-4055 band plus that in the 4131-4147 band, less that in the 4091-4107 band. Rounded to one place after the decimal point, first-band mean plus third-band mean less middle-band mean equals 12.7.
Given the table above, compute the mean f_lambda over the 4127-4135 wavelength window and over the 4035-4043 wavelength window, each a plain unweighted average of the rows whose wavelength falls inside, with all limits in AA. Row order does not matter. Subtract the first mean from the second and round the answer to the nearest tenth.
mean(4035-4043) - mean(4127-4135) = 0.4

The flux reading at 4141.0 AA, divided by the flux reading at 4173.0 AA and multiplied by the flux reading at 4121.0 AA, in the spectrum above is 14.4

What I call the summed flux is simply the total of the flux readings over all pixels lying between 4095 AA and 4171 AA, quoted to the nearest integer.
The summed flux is 232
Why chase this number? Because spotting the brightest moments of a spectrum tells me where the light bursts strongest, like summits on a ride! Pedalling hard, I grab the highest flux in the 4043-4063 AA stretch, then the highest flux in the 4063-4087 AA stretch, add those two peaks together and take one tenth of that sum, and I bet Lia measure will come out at 2.78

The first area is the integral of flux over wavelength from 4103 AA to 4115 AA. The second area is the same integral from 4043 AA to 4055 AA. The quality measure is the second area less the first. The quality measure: 18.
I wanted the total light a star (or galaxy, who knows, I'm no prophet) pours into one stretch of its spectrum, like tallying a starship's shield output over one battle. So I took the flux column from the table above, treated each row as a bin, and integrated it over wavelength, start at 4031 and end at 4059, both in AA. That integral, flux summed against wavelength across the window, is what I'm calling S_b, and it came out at 360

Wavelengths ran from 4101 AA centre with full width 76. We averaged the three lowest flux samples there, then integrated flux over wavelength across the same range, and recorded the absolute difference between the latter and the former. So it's 949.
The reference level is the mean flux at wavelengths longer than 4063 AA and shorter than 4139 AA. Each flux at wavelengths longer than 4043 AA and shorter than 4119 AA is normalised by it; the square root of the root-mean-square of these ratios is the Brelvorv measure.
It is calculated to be 1.009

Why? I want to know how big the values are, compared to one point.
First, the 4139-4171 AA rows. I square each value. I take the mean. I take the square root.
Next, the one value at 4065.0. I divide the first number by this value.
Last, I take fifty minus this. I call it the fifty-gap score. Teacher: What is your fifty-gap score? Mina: 49.1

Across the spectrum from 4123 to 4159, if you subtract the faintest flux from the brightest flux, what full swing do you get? 2.9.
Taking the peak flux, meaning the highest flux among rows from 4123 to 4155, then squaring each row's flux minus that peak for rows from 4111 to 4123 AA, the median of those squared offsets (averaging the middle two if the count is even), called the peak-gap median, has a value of 1.2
